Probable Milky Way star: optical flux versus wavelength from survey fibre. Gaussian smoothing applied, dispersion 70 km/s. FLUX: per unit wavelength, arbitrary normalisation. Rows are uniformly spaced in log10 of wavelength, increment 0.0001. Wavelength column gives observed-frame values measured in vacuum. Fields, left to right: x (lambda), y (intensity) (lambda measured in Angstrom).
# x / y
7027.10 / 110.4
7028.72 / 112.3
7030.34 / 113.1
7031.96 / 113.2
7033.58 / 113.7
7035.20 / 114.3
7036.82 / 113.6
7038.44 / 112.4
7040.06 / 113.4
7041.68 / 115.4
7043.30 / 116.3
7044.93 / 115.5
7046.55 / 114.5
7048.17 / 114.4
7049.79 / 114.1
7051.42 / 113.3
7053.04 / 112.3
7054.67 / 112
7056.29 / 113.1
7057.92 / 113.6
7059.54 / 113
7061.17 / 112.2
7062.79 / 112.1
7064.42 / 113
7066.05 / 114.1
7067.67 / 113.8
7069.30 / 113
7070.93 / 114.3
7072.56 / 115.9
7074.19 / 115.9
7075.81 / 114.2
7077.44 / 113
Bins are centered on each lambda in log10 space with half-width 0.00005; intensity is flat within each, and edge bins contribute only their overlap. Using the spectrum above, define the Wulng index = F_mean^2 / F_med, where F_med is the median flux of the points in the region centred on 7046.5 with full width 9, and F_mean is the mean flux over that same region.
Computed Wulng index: 115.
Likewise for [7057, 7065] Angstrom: 113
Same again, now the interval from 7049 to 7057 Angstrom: 113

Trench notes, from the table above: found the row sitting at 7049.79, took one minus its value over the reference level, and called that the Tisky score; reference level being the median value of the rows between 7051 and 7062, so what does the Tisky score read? -0.010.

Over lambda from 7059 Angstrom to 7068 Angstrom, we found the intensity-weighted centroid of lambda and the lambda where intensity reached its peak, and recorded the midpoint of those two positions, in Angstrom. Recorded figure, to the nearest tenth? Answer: 7064.8 Angstrom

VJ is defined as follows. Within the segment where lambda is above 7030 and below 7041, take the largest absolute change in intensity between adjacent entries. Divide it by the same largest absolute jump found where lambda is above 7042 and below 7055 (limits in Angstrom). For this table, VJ 1.2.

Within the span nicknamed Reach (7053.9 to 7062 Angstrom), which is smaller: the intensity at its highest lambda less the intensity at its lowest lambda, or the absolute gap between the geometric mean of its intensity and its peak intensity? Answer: 0.2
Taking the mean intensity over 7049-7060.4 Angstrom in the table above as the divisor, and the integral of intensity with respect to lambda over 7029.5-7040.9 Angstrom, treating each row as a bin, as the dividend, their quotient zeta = 11.4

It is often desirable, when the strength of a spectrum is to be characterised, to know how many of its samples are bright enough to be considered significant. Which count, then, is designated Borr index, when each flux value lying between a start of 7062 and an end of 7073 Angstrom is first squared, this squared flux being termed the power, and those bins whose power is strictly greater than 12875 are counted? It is 4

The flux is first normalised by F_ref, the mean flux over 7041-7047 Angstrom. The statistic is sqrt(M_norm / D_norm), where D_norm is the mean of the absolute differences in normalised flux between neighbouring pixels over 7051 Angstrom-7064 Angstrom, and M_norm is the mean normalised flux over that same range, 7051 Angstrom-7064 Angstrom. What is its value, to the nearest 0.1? 13.4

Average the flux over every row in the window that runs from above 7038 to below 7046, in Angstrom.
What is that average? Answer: 115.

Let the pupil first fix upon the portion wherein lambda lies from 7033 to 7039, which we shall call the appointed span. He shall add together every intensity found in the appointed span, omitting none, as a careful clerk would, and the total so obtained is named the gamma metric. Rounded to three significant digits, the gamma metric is 454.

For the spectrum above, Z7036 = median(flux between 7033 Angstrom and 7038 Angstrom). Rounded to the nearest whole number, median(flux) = 114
